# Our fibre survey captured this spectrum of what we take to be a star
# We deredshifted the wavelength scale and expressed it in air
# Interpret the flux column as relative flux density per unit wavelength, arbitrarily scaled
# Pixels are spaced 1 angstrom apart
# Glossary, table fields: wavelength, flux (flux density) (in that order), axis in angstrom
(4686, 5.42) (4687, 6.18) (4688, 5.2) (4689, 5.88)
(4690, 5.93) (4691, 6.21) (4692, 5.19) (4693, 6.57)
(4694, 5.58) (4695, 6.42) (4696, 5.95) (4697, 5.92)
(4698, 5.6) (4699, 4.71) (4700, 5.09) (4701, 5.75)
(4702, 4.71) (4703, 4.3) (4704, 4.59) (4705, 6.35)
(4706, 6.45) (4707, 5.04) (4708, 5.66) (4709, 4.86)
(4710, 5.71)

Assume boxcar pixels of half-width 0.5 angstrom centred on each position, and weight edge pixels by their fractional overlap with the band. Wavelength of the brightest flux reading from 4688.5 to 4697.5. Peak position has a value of 4693 angstrom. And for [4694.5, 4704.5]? 4695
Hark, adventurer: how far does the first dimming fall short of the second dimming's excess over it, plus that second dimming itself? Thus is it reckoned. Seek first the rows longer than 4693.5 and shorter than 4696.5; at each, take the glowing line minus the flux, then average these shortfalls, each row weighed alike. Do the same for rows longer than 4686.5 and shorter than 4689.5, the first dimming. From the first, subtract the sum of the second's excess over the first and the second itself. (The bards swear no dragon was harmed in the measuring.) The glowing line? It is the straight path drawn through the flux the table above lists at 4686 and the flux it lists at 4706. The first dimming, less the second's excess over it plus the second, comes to -0.3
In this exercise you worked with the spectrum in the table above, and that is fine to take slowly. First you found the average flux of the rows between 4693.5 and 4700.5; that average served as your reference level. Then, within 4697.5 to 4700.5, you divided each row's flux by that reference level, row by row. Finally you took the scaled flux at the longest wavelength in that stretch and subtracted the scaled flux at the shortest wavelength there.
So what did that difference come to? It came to -0.09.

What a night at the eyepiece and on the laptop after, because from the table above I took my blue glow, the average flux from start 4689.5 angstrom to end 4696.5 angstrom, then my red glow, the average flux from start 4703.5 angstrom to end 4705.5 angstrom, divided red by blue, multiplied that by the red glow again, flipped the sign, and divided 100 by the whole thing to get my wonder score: -20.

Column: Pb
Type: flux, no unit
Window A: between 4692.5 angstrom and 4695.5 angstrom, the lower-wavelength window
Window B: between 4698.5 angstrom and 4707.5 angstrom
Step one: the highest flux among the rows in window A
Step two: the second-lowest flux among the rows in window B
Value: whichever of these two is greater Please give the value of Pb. 6.57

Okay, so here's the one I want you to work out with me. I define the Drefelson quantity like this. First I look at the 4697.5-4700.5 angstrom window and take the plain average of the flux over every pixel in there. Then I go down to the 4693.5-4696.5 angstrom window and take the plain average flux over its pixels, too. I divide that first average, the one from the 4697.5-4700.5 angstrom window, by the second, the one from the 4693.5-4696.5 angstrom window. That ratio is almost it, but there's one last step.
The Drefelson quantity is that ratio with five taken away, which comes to -4.14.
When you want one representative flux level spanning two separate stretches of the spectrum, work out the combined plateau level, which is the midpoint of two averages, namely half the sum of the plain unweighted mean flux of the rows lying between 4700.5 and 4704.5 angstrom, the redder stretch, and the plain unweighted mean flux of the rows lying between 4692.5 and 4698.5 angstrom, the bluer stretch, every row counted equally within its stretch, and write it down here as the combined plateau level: 5.42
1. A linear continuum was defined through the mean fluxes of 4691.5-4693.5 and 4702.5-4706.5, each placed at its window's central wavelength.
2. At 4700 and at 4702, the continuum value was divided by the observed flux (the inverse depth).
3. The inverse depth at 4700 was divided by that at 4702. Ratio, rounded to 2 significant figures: 0.94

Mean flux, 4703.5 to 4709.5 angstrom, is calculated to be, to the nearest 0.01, 5.49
